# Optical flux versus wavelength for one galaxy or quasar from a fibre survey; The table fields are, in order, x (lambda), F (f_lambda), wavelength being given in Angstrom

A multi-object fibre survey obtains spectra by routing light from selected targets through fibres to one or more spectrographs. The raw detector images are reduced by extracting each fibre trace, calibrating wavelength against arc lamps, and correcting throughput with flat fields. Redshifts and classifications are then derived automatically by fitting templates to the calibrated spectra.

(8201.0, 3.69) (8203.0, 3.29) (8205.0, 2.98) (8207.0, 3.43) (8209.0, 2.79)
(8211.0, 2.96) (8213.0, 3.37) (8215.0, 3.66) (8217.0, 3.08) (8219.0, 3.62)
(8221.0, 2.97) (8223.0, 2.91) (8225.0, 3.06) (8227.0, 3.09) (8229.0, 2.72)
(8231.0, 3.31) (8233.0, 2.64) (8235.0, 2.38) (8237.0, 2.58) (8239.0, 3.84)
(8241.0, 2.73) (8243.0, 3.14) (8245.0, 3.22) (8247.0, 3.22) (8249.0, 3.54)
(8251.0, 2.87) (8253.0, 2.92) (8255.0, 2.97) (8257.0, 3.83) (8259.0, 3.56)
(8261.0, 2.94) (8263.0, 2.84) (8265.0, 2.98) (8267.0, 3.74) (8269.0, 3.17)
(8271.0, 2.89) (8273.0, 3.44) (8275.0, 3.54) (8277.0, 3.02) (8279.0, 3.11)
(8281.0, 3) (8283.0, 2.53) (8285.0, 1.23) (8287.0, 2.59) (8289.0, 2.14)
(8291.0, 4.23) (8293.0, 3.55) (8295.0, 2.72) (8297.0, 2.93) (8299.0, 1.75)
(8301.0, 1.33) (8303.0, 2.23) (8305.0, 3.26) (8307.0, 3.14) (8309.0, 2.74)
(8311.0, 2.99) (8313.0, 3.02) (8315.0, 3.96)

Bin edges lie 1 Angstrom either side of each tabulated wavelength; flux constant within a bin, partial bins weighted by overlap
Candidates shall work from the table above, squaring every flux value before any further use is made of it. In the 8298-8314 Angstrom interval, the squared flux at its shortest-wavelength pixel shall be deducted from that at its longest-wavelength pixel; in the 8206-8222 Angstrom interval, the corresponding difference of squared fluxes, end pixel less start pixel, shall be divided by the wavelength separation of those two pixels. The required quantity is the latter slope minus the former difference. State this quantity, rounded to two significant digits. -6.3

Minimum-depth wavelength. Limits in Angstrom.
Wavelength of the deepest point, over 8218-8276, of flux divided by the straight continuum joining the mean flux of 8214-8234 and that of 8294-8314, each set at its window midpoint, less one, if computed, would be 8235.0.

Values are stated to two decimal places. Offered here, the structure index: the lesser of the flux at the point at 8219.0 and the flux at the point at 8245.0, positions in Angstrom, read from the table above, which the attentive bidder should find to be 3.22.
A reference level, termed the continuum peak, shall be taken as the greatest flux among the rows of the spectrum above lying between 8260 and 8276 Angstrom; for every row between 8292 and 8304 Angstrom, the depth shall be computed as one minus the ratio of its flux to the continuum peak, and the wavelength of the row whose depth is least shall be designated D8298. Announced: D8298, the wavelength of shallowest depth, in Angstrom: 8293.0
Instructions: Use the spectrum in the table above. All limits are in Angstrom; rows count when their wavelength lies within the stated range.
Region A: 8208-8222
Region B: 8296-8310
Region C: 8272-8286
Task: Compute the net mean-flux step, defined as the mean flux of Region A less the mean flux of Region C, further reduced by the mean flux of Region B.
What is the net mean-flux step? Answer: -2.1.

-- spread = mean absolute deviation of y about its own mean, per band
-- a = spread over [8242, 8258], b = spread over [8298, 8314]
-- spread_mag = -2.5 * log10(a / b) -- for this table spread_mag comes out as 1.0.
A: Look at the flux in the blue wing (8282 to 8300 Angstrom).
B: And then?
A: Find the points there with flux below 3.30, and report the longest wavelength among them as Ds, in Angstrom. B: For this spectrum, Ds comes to 8299.0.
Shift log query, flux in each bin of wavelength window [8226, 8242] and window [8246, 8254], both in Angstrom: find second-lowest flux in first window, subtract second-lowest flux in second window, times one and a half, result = -0.5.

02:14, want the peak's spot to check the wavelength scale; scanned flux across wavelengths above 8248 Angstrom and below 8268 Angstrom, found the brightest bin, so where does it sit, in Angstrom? 8257.0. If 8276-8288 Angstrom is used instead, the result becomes 8279.0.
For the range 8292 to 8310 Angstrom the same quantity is 8293.0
